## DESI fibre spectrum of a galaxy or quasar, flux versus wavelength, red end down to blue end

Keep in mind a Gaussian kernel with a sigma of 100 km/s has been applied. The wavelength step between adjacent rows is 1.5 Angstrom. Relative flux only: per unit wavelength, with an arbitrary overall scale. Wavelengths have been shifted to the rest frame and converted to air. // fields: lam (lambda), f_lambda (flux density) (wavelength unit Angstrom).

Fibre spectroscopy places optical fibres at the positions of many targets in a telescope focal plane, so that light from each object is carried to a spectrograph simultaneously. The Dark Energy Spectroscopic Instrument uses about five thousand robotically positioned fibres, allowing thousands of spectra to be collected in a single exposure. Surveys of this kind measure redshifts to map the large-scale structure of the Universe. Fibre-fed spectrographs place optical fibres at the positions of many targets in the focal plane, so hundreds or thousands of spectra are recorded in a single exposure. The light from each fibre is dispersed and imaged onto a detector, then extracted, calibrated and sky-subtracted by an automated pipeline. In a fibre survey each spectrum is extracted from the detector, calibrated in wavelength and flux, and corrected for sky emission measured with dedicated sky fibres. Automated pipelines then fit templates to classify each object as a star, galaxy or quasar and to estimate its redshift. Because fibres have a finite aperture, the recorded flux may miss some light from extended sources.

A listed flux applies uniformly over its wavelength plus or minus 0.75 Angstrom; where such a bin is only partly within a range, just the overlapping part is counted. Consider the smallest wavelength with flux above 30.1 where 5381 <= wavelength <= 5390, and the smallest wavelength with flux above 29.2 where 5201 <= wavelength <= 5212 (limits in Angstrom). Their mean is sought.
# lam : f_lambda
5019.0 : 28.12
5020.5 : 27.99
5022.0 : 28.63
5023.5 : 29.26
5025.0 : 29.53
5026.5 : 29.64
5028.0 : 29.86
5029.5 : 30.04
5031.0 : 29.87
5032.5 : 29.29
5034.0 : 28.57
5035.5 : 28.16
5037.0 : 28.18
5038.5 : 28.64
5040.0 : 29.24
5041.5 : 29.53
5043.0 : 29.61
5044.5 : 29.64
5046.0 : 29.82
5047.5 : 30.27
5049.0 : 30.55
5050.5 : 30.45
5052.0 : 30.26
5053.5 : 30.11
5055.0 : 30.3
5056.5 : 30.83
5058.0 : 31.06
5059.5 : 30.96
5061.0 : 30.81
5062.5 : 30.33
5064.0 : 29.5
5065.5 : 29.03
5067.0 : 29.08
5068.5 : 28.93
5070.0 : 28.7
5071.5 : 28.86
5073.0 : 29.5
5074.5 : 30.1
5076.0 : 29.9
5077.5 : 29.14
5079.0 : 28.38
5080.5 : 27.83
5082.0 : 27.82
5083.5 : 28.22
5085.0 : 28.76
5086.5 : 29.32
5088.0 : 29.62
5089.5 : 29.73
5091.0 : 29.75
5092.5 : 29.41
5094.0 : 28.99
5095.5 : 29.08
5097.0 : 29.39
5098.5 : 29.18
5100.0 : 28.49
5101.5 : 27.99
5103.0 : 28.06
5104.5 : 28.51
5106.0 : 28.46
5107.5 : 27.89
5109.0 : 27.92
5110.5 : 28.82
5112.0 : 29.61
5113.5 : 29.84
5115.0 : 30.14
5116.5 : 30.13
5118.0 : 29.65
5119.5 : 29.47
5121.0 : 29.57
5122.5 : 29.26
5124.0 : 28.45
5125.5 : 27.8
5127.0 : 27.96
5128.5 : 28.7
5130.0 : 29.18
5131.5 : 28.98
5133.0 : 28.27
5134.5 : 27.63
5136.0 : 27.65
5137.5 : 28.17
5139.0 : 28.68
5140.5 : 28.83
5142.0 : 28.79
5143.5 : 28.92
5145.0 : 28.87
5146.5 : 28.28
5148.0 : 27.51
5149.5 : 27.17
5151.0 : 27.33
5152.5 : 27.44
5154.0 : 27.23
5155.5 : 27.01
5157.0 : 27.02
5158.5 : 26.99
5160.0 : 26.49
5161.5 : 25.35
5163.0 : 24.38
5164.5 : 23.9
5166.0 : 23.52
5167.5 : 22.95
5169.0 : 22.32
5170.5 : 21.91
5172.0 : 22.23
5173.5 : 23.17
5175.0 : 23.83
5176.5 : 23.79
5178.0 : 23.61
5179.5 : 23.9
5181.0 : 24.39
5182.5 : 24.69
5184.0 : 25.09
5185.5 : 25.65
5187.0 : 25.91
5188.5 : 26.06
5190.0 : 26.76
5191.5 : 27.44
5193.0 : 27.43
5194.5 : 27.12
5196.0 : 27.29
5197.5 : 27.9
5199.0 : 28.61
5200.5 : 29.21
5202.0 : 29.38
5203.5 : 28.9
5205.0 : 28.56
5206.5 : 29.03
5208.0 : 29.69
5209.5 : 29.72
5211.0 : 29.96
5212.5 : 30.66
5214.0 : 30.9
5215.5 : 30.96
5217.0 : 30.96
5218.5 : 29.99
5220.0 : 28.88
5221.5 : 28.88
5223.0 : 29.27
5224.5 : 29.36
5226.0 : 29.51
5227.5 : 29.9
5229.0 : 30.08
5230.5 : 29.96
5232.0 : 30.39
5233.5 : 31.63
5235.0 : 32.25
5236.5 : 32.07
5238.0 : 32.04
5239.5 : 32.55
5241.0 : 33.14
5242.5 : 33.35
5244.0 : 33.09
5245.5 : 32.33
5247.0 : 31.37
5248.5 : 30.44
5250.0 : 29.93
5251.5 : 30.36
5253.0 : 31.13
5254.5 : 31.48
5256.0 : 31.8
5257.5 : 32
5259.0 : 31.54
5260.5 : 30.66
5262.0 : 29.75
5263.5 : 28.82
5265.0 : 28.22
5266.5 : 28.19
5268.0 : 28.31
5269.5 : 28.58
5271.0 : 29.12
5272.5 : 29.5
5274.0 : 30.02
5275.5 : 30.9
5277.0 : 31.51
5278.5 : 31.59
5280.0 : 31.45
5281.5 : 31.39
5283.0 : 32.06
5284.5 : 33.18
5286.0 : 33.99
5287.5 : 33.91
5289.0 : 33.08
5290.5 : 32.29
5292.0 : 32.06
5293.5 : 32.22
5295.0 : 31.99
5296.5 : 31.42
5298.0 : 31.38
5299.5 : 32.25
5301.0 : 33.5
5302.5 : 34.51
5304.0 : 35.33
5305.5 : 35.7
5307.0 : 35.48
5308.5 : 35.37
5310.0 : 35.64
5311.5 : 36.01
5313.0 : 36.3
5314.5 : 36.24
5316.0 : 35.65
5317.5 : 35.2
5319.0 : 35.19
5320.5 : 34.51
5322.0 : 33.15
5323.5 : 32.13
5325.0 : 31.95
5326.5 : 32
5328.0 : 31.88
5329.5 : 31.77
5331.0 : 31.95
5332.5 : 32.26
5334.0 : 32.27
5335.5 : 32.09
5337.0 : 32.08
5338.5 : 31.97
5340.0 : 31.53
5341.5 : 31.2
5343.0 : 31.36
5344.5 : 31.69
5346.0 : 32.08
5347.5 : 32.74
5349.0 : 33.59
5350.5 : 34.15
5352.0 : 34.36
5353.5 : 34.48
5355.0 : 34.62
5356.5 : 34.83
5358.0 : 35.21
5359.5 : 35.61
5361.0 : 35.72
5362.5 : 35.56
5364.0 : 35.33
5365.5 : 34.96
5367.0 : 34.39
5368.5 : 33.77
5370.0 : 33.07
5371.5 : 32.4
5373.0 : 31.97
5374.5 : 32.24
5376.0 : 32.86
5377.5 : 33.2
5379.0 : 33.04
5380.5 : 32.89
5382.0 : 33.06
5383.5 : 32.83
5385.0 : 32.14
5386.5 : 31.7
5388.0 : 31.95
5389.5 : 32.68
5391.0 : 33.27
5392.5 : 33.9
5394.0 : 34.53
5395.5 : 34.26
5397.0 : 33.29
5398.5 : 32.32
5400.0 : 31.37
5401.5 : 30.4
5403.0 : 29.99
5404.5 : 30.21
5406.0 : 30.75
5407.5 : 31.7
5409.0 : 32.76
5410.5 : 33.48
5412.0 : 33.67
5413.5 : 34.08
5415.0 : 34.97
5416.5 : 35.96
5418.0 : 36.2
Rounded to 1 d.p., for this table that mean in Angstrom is 5292.0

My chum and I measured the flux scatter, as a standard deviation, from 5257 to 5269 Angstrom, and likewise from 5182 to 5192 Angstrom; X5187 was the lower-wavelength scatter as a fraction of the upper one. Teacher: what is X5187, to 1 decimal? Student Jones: 0.6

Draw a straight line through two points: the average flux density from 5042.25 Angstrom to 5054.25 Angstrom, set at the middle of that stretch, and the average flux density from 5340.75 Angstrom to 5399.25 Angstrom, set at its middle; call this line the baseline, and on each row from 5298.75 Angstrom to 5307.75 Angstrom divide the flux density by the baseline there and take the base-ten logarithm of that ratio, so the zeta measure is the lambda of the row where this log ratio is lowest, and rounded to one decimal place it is 5299.5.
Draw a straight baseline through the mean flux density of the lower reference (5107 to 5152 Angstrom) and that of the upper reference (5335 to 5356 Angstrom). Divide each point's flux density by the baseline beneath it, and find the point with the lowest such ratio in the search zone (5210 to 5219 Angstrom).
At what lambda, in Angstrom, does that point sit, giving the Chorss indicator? 5218.5 Angstrom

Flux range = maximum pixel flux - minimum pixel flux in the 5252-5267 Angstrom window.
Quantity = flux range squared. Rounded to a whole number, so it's 15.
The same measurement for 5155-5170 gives 22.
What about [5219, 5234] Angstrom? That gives 8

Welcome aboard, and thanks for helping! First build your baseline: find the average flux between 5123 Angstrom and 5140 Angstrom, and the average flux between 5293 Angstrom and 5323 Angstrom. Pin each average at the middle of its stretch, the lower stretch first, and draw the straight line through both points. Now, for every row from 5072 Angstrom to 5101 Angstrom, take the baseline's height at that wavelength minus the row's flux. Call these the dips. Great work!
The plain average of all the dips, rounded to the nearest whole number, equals -2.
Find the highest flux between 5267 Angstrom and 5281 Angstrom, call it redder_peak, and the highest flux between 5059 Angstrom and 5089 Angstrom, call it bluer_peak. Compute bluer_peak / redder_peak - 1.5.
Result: -0.52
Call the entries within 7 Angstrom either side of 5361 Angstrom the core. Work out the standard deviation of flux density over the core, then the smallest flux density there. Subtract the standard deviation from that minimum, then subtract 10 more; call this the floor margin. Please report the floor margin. 24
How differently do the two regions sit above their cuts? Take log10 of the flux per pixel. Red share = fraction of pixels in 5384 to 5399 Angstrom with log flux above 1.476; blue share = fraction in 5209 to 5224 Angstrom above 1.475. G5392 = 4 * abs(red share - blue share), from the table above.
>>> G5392 2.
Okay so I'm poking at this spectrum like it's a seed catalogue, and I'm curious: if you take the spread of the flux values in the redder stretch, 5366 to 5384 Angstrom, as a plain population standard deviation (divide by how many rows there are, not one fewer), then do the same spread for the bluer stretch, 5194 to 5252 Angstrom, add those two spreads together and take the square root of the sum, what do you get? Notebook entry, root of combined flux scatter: 1.47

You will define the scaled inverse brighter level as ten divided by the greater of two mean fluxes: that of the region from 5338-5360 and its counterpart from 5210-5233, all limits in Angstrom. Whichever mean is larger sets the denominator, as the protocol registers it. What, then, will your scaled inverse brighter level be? 0.300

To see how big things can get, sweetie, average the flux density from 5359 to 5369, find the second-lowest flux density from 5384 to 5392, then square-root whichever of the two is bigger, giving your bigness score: 5.92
